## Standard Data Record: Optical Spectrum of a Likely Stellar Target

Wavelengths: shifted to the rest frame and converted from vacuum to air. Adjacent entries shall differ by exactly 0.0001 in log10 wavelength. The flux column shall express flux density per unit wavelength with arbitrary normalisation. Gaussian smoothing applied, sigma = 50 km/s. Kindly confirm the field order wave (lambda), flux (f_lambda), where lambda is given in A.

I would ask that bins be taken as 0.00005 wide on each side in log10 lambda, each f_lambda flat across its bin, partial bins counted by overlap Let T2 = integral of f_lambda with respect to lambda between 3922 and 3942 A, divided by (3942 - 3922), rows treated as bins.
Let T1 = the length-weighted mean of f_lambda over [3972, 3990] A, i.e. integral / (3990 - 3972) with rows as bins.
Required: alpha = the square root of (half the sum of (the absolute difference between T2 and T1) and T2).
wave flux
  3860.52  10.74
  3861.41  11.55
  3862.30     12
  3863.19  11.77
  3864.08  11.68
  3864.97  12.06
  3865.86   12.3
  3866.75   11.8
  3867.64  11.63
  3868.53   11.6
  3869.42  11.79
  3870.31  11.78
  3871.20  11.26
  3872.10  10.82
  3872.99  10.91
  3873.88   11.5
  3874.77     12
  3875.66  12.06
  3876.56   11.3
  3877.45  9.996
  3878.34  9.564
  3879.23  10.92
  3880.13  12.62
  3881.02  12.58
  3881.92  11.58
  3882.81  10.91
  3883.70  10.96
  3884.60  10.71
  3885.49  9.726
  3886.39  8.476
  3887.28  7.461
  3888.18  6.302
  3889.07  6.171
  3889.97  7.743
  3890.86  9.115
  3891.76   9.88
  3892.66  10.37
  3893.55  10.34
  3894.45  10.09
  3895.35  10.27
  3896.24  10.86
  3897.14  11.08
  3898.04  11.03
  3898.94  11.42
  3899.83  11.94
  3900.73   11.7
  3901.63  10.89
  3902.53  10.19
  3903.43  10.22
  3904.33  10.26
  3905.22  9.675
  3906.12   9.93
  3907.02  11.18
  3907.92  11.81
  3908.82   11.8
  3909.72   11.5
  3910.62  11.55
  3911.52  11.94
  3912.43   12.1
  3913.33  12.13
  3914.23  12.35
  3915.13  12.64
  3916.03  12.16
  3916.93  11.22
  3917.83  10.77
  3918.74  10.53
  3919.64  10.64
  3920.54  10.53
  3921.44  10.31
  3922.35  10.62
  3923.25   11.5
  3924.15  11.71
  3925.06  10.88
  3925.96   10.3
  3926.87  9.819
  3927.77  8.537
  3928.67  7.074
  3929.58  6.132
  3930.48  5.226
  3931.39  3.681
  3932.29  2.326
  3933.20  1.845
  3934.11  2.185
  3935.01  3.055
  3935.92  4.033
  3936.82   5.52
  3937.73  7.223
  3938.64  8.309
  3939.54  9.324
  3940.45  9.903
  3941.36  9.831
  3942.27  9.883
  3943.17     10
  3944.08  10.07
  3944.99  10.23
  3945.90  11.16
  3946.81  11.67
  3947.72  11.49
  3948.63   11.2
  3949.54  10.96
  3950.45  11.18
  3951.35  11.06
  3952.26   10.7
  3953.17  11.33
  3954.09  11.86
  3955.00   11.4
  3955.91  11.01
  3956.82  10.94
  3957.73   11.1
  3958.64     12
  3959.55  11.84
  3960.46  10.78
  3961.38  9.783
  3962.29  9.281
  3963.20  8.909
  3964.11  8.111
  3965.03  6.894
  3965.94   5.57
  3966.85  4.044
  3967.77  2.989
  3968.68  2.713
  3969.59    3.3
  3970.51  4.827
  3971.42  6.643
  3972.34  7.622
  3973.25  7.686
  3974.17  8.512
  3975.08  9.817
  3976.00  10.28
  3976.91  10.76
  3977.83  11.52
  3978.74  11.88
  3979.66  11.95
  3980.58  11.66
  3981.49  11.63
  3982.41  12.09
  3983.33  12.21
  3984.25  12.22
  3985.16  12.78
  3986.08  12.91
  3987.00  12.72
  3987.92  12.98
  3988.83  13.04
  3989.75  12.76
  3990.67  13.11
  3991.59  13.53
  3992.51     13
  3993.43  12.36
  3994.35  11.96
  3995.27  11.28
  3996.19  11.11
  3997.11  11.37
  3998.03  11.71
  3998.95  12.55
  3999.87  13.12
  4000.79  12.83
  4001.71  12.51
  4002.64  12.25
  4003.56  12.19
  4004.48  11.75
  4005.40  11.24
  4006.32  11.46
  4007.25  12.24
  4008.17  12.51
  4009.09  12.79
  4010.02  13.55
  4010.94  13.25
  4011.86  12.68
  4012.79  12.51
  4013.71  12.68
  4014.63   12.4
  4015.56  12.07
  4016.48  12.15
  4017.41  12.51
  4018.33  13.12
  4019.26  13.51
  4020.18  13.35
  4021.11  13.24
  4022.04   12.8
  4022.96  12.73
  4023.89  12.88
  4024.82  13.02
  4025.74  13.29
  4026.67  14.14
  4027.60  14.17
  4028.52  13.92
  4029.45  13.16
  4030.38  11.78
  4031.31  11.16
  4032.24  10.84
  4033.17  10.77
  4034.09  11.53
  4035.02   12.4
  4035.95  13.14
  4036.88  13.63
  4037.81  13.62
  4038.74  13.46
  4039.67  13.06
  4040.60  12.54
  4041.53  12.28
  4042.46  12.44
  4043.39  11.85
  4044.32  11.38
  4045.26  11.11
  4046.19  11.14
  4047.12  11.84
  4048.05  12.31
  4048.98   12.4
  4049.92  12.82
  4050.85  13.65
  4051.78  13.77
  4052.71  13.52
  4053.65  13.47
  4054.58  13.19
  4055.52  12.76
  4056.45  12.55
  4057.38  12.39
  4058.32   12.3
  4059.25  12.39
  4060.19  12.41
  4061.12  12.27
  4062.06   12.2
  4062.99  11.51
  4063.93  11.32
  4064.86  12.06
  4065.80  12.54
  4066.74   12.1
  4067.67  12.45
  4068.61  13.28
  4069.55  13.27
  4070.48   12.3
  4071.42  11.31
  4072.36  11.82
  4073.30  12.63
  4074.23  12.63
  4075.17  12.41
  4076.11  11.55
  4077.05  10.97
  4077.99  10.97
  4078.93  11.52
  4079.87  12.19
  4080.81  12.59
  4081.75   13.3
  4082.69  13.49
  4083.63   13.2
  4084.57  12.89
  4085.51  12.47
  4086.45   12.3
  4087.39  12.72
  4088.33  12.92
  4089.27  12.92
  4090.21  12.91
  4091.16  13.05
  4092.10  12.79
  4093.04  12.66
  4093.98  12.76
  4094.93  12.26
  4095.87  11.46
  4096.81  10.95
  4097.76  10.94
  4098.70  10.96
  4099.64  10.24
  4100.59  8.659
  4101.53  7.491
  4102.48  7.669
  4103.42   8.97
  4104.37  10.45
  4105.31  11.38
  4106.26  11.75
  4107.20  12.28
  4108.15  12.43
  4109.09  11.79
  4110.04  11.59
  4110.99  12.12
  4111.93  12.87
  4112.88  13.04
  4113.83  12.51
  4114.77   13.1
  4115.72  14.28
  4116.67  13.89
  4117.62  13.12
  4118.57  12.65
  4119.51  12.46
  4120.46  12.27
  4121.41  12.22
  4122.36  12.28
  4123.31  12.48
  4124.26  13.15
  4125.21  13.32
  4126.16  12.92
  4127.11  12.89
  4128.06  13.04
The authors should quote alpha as 2.38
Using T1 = 11.4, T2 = 7.2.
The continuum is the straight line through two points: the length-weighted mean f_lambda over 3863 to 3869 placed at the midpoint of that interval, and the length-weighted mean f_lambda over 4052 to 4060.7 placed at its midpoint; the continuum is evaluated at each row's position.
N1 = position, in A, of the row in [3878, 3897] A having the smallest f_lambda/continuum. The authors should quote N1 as 3889.07 A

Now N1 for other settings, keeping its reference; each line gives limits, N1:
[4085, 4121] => 4101.53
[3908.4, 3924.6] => 3921.44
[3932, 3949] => 3933.20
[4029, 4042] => 4033.17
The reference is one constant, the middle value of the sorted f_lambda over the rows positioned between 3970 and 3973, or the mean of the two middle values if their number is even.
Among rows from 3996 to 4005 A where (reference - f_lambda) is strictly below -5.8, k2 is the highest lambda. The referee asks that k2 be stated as 4001.71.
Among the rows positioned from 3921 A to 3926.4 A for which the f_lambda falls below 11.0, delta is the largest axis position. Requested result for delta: 3925.96 A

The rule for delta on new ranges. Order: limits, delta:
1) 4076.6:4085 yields 4077.99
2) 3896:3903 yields 3902.53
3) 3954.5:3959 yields 3956.82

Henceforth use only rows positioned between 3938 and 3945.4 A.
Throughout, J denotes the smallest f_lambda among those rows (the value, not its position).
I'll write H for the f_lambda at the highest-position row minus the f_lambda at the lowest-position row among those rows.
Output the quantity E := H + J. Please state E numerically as 10.2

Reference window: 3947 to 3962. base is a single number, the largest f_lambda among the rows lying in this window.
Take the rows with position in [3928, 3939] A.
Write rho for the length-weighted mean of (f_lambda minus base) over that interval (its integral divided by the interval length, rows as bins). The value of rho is -7.2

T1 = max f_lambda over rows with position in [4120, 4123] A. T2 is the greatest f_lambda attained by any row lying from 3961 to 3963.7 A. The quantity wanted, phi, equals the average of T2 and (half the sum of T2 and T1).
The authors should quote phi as 10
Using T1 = 12.28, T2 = 9.783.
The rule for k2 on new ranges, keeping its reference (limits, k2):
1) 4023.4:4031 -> 4029.45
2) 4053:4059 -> 4056.45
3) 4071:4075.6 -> 4074.23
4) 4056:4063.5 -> 4056.45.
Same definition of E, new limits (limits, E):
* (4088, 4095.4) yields 11.6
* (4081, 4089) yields 11.9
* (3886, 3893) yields 8.1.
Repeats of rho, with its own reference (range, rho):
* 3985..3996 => 0.7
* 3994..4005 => 0.0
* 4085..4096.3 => 0.6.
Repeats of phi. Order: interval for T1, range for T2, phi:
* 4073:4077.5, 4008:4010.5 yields 13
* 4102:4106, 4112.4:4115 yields 13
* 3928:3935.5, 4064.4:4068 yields 11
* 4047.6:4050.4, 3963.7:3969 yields 9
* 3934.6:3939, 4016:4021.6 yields 12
